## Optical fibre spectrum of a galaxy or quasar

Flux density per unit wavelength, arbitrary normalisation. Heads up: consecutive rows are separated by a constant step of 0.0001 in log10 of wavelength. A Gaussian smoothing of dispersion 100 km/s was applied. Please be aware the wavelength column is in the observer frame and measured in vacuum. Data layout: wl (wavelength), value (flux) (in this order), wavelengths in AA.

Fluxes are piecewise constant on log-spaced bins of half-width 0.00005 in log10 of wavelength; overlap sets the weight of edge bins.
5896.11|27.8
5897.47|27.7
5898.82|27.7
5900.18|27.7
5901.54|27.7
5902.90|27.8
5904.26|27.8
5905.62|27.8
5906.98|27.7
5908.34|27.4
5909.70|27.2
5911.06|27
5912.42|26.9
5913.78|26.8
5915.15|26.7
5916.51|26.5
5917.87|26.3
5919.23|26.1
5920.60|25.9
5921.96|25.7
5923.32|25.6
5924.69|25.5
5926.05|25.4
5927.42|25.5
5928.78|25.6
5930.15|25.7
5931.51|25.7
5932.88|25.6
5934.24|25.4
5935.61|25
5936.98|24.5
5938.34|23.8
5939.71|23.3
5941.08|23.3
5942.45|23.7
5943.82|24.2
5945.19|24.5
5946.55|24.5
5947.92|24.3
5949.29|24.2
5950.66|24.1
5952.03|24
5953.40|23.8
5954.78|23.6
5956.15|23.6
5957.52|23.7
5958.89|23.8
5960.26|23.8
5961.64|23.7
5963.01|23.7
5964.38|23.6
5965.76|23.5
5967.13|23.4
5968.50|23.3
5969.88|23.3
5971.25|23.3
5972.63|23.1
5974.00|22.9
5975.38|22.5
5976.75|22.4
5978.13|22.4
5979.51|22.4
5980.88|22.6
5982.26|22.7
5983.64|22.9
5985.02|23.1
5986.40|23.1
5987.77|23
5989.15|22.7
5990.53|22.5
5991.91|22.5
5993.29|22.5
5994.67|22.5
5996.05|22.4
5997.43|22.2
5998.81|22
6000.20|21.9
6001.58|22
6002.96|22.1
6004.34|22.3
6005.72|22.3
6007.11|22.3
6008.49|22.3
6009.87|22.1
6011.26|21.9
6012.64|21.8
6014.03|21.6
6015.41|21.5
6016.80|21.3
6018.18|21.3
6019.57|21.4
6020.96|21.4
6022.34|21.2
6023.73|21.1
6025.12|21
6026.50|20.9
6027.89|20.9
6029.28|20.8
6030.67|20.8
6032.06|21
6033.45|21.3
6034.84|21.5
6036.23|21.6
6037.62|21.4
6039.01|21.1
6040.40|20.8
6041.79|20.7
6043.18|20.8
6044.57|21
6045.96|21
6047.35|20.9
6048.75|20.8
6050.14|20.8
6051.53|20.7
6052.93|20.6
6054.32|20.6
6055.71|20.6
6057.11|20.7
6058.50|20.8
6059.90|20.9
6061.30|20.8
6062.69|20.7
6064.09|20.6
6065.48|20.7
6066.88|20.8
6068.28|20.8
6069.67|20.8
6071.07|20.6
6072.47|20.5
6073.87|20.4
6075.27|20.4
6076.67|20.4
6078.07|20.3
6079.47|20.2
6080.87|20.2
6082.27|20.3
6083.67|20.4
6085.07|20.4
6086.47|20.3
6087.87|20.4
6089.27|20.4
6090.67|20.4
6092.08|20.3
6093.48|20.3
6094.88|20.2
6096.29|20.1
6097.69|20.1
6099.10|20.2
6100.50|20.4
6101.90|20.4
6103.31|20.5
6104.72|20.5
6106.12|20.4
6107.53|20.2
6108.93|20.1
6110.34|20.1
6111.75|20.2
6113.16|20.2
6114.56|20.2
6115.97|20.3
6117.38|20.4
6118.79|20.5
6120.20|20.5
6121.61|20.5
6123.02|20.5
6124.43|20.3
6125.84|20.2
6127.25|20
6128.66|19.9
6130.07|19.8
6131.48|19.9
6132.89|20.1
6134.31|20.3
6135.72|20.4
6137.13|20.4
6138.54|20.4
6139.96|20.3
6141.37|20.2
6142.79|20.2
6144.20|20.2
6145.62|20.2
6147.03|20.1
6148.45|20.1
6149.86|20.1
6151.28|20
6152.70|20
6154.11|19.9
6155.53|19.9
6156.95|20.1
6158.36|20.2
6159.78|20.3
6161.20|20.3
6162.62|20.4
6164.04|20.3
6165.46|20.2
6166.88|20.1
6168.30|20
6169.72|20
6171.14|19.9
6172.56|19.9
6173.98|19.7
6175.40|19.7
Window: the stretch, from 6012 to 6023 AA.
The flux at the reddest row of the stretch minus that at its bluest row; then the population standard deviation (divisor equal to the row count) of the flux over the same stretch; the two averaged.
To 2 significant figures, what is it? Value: -0.21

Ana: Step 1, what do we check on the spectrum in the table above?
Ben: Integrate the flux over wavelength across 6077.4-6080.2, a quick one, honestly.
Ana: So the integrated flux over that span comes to 56.7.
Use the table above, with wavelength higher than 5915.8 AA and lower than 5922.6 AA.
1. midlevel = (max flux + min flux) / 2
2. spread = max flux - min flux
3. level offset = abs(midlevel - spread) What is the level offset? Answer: 25.3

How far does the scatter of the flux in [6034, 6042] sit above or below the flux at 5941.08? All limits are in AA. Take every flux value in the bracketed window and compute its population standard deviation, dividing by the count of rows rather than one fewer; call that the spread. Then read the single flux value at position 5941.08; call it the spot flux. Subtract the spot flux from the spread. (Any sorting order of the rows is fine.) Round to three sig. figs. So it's -23.0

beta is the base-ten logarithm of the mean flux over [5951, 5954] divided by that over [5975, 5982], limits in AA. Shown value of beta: 0.027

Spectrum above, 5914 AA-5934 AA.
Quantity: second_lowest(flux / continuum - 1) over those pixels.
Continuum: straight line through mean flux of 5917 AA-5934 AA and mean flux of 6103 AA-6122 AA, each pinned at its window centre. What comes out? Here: -0.01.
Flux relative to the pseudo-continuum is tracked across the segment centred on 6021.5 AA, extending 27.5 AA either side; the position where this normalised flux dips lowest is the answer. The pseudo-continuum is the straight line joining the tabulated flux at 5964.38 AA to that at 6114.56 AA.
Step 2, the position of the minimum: 6029.28 AA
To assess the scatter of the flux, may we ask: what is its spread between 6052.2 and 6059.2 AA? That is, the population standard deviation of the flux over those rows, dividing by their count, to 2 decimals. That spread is 0.08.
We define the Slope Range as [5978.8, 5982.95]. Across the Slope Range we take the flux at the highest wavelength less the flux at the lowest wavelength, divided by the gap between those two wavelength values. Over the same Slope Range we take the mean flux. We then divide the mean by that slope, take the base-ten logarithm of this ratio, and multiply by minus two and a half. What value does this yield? -5.79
